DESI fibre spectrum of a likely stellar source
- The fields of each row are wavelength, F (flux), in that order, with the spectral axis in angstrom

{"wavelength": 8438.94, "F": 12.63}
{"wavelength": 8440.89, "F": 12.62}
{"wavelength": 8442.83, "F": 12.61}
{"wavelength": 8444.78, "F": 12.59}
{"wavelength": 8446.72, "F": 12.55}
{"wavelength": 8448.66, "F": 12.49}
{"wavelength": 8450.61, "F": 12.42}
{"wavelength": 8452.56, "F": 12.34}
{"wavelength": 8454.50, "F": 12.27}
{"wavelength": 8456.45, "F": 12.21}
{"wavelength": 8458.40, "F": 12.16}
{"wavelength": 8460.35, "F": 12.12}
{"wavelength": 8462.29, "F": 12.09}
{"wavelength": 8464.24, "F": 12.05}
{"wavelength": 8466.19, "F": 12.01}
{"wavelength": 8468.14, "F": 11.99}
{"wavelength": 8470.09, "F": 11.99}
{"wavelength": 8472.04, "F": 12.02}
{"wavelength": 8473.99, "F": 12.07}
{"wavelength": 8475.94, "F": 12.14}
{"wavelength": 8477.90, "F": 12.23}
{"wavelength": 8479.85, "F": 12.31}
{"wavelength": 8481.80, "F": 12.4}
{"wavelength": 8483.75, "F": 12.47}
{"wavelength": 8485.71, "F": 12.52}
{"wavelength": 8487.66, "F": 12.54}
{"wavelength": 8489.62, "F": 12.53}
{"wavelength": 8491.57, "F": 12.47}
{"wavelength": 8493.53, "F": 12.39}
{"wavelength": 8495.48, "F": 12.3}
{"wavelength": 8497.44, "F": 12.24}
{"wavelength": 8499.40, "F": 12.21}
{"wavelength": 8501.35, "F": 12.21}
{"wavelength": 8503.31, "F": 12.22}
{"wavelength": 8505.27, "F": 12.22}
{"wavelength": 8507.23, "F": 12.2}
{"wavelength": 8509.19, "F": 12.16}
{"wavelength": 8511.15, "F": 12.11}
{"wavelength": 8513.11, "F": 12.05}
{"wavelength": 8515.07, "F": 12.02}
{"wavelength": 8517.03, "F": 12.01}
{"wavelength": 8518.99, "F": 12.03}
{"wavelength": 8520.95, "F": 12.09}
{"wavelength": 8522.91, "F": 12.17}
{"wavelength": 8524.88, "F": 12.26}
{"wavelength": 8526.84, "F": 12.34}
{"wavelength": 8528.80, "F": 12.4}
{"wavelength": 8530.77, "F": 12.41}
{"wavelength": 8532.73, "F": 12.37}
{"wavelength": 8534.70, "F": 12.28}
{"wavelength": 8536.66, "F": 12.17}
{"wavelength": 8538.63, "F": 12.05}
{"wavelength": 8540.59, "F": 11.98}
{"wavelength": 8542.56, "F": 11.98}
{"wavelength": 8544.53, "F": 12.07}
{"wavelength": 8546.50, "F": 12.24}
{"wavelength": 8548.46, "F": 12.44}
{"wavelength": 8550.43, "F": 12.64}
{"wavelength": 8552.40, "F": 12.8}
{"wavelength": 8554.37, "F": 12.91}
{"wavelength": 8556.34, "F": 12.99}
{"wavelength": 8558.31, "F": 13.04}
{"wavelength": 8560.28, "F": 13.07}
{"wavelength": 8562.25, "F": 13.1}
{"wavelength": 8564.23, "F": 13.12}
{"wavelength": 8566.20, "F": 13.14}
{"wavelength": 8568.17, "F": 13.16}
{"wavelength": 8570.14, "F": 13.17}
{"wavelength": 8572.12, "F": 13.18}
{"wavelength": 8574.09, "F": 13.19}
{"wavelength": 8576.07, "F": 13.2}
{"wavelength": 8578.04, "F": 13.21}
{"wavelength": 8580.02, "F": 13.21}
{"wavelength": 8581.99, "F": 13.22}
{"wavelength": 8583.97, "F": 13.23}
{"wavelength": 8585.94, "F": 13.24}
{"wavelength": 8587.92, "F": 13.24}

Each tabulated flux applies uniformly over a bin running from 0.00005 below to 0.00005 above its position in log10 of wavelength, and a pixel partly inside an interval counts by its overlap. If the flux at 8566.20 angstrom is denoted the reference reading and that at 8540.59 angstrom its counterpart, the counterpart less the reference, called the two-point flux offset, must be -1.2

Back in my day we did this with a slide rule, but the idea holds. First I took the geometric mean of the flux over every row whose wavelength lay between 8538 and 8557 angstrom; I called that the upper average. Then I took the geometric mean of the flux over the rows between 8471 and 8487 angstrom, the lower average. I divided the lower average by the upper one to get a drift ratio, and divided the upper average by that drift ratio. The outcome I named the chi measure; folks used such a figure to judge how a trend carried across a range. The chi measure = 12.5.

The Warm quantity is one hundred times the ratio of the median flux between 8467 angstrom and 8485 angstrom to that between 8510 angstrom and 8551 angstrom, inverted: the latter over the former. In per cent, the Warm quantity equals 100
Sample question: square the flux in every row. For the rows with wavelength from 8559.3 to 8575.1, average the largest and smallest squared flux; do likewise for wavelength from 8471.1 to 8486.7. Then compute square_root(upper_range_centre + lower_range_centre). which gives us 18.0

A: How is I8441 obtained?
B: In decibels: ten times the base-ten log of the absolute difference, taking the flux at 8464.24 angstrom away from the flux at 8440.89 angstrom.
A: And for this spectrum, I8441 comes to -2.4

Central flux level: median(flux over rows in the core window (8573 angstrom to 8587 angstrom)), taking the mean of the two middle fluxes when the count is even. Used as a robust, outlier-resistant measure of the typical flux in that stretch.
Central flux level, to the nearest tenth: 13.2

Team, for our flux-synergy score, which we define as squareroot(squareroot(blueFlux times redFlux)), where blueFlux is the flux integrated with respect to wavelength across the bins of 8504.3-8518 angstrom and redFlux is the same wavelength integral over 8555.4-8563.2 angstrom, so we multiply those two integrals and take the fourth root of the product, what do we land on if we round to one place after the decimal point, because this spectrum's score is 11.4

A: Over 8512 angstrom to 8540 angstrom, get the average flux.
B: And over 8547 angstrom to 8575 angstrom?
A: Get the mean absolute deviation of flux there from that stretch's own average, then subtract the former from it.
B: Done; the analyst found -12.0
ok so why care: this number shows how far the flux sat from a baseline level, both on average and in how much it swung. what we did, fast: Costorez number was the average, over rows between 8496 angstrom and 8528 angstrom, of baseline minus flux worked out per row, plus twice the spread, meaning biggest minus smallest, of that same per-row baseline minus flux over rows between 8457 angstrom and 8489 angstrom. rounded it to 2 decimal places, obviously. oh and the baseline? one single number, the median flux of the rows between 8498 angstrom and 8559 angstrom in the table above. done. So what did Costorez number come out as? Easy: 1.15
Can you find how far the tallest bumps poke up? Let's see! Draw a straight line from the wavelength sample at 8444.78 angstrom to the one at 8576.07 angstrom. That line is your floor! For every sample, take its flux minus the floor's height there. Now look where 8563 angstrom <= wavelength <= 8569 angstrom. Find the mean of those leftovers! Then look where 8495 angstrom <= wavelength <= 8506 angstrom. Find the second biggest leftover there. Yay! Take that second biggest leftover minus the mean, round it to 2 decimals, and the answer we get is -0.58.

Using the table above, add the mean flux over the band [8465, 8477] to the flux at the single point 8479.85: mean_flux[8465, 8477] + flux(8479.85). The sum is 24.3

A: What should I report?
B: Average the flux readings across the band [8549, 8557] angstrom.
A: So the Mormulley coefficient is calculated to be 12.8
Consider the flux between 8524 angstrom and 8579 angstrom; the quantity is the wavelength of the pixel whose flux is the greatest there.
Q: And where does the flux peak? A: 8578.04 angstrom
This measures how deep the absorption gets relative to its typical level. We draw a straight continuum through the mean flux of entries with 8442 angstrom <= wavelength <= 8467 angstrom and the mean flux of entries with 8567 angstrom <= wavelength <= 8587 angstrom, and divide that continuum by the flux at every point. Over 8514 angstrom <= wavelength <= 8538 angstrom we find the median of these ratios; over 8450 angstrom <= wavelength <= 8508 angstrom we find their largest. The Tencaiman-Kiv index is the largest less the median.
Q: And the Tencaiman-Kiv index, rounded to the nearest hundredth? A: -0.01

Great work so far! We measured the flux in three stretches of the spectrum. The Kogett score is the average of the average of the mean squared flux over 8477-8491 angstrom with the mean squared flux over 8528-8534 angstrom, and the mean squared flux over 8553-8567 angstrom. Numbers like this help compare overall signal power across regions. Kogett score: 162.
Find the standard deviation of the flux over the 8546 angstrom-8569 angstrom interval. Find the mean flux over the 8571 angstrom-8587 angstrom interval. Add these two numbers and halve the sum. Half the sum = 6.75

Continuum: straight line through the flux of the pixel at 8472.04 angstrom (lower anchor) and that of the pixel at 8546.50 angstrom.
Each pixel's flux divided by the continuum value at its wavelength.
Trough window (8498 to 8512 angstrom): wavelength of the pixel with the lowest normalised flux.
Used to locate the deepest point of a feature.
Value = 8511.15 angstrom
